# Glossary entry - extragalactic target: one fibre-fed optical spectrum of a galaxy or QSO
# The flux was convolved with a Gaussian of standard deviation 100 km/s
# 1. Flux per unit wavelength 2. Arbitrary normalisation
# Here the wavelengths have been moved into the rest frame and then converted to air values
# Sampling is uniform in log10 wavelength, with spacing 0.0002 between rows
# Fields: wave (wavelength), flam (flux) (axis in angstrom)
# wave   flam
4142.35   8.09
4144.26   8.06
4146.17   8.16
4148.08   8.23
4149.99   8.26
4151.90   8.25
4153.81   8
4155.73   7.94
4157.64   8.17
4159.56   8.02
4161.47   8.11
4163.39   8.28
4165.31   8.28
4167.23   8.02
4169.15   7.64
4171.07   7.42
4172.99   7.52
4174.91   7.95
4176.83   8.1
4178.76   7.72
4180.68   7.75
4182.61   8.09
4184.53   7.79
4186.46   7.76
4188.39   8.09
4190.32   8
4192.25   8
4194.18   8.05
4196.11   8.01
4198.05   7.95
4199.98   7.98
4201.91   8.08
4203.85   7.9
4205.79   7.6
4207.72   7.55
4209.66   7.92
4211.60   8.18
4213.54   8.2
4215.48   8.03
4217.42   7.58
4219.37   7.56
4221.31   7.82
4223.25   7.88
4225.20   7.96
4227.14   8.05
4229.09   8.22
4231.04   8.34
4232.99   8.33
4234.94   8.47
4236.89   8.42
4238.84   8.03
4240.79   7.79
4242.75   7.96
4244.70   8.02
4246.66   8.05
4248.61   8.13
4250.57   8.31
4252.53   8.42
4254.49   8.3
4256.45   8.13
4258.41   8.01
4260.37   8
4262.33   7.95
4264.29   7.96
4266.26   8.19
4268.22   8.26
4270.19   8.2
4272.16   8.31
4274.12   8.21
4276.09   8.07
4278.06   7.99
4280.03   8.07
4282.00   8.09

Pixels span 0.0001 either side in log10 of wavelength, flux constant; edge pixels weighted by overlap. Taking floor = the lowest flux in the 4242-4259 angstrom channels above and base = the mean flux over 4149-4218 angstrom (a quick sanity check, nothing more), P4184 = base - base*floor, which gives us -55.3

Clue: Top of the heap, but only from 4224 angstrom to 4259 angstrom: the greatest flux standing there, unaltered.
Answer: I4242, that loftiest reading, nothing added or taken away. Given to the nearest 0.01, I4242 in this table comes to 8.47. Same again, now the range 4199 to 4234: 8.34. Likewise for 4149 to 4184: 8.28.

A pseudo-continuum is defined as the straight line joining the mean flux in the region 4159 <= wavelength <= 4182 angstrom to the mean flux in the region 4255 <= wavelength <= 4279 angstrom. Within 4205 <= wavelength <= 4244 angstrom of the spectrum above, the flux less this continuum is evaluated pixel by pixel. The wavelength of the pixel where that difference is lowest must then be 4219.37 angstrom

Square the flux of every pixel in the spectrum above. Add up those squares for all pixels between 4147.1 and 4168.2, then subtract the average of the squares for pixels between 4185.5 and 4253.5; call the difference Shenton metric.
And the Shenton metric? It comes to 665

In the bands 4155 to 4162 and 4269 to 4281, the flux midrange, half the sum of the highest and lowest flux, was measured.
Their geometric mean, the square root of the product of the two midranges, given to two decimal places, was 8.10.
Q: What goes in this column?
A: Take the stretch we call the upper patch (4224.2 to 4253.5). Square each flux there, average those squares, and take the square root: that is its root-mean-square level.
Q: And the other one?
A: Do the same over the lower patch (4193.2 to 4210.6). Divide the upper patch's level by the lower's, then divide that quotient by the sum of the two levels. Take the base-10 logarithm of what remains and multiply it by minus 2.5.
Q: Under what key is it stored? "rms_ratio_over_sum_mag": 2.98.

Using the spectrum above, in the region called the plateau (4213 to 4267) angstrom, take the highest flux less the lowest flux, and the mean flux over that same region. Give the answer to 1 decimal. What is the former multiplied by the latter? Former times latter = 7.3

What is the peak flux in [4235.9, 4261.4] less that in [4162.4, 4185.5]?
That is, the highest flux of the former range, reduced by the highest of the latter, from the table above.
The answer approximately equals 0.140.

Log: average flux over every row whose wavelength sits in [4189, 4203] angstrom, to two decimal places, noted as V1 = 8.01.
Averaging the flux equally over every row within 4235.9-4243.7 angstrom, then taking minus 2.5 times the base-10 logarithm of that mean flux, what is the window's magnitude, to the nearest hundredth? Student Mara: -2.26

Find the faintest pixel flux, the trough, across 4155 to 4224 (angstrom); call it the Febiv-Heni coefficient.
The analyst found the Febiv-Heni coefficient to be 7.42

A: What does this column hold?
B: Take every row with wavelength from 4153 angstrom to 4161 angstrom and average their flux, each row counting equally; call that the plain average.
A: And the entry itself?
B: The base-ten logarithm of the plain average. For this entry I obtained 0.905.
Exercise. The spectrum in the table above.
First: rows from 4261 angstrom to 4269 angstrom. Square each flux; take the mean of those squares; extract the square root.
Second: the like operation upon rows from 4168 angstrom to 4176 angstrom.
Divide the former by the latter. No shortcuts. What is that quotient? 1.06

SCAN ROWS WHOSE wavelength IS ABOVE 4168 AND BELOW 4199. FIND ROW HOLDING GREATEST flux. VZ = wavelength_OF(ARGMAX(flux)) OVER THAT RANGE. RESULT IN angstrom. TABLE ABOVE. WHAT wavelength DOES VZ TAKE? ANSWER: 4176.83 angstrom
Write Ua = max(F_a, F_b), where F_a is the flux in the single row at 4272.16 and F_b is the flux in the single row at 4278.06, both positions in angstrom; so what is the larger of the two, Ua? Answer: 8.31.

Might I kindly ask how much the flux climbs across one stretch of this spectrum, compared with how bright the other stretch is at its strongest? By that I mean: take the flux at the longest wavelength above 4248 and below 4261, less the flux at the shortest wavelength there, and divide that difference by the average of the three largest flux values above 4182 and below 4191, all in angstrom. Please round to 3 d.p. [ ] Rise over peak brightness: -0.016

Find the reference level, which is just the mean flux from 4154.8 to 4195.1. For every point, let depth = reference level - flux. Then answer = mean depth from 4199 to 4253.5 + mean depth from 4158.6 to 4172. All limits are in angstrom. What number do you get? -0.12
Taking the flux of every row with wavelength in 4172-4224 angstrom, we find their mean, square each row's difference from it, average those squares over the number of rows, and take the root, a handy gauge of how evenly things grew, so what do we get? 0.20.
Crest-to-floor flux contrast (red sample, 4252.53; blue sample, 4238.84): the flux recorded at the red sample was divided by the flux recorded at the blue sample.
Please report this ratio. 1.05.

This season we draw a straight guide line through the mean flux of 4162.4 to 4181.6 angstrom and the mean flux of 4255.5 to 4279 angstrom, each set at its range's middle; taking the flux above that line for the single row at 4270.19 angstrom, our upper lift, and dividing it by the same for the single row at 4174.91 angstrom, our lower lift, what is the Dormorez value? 1.1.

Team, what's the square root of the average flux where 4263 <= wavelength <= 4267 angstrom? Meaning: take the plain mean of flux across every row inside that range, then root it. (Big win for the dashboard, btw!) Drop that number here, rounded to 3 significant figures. 2.84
